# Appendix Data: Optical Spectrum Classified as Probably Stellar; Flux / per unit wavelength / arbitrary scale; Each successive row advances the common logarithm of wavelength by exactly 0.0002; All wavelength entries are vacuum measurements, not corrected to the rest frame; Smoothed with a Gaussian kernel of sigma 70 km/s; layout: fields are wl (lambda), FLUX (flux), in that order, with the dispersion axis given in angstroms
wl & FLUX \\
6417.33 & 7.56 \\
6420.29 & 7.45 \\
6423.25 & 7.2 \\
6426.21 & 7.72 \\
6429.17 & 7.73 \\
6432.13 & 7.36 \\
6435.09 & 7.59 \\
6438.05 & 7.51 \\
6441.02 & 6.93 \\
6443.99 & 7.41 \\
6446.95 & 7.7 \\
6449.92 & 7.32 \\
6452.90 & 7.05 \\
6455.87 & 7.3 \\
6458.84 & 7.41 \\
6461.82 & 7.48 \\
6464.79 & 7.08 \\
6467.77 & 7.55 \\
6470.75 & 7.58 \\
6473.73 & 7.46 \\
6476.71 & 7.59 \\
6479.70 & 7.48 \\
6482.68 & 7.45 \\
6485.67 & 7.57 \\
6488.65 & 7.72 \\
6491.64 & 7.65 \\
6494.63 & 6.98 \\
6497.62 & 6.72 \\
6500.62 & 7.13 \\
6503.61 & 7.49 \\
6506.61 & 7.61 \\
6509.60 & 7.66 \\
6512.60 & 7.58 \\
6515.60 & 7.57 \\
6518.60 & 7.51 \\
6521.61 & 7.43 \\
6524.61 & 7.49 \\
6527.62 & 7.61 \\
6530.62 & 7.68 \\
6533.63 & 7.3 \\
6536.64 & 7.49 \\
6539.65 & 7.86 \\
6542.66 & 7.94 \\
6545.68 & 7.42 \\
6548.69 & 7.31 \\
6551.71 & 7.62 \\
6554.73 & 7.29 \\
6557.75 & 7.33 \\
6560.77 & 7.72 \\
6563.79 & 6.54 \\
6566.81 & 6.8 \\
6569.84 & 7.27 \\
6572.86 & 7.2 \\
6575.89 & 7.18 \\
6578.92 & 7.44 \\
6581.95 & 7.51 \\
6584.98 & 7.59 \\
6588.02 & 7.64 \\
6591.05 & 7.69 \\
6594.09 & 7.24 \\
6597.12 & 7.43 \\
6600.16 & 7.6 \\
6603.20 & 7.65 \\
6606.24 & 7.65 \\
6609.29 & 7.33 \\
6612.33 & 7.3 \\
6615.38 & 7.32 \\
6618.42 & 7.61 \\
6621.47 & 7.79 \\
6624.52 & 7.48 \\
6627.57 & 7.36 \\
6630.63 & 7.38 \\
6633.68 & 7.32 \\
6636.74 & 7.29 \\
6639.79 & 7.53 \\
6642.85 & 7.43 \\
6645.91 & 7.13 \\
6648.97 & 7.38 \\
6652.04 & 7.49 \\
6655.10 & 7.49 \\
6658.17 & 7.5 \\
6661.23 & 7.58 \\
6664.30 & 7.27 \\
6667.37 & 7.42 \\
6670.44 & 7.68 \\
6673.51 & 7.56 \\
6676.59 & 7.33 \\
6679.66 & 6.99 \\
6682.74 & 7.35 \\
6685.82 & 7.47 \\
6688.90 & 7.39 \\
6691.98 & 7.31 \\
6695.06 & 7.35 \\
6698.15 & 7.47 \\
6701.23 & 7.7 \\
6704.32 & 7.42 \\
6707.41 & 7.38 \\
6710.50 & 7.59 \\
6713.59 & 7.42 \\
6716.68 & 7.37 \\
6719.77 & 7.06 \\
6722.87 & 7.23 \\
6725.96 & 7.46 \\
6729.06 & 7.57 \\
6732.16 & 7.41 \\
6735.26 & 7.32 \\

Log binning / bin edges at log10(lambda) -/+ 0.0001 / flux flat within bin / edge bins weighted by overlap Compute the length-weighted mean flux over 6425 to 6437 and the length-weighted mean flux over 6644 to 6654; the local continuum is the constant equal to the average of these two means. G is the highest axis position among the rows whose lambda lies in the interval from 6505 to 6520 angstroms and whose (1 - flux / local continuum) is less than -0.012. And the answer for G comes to 6515.60 angstroms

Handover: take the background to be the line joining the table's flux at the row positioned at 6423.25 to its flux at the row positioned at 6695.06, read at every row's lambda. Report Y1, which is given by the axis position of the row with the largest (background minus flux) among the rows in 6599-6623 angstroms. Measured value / 6612.33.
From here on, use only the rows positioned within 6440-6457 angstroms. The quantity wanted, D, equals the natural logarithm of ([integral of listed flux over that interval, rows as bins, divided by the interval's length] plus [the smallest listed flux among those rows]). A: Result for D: 2.65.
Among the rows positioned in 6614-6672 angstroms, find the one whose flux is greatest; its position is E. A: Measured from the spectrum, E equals 6621.47 angstroms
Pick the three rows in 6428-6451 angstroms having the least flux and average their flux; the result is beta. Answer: 7.20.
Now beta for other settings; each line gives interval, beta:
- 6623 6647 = 7.25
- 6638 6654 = 7.31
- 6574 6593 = 7.38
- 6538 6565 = 7.05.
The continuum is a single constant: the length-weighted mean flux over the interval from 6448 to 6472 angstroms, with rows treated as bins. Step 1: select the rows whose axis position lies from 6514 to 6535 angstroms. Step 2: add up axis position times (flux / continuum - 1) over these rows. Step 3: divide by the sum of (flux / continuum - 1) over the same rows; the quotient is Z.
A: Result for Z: 6523.9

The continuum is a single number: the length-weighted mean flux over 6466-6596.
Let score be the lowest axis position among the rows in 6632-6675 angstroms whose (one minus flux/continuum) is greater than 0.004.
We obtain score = 6633.68 angstroms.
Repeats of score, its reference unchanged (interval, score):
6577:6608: 6594.09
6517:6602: 6533.63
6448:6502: 6449.92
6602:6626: 6609.29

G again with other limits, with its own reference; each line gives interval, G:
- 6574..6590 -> 6588.02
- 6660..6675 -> 6670.44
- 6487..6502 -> 6491.64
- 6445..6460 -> 6446.95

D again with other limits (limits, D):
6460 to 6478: 2.68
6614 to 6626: 2.70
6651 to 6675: 2.69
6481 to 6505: 2.64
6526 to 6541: 2.70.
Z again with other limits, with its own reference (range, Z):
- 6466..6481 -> 6473.3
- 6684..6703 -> 6697.2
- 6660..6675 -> 6668.9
